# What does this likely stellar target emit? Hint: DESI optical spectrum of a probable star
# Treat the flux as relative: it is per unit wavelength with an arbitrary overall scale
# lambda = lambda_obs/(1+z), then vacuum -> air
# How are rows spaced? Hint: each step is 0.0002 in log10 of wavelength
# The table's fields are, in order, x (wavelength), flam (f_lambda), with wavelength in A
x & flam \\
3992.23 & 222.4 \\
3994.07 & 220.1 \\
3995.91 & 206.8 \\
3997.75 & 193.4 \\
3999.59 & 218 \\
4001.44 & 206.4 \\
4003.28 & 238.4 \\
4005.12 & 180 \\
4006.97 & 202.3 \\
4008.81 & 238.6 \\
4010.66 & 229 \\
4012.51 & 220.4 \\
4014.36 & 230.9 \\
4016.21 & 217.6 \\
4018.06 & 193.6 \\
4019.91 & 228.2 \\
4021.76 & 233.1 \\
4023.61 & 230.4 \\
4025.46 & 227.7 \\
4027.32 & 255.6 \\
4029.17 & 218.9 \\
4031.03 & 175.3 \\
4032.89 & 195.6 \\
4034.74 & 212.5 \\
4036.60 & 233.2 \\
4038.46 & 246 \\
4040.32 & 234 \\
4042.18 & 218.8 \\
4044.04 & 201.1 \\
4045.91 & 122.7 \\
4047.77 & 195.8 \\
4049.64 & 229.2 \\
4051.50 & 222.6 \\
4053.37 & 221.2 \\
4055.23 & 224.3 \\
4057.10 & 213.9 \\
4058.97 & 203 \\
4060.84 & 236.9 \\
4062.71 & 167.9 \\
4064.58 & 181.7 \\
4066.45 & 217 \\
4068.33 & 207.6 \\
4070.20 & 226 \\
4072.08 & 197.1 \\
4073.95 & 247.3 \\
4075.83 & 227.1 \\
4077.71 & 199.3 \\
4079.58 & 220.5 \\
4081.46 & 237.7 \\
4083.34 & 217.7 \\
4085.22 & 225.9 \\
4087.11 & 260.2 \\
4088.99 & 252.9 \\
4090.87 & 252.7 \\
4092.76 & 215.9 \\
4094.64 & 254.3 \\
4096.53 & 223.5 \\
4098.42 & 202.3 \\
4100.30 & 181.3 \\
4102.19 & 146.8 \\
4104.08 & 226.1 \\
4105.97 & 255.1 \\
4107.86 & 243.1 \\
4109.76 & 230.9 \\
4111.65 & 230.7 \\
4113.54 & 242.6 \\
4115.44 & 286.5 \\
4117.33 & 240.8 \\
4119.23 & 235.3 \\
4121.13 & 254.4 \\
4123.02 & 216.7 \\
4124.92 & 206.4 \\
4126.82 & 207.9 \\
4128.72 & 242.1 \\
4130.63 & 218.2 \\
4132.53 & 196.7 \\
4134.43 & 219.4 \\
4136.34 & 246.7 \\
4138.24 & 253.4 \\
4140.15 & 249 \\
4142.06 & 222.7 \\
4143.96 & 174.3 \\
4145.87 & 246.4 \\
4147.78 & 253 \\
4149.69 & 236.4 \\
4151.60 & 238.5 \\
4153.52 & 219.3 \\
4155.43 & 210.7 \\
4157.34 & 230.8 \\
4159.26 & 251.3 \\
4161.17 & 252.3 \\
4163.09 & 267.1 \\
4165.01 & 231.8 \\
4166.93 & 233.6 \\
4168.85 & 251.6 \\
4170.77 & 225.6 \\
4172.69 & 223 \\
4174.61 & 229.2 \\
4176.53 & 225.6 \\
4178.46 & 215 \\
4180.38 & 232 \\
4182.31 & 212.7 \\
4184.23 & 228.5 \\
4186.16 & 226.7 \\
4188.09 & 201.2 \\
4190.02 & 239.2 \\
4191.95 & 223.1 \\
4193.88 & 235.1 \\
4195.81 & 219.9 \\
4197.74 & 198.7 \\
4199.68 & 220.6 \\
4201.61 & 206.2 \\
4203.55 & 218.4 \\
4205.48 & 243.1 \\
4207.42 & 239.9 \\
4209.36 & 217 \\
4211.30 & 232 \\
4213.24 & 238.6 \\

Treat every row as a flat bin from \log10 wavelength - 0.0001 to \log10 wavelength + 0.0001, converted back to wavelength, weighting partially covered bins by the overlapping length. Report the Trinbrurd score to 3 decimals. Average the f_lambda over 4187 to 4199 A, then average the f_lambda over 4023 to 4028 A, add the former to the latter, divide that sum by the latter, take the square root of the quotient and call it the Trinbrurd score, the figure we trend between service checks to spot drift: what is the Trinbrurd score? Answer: 1.387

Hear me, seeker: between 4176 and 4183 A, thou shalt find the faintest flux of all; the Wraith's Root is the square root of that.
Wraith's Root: 14.6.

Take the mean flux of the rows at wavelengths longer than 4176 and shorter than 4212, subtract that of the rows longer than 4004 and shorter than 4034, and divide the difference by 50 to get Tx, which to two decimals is 0.11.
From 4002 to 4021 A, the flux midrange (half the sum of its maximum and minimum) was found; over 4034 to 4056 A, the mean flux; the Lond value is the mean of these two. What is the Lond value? 211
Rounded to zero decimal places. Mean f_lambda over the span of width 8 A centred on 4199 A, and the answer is 211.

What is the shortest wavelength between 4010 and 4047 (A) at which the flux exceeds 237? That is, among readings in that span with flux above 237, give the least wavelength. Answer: 4027.32 A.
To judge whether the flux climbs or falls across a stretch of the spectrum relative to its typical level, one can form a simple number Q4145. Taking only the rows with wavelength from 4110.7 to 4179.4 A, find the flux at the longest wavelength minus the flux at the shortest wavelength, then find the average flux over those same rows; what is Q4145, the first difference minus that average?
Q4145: -249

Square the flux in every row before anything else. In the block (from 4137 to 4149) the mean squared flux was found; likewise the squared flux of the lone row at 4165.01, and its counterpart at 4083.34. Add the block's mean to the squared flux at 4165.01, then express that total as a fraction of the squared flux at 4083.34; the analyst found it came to 2.30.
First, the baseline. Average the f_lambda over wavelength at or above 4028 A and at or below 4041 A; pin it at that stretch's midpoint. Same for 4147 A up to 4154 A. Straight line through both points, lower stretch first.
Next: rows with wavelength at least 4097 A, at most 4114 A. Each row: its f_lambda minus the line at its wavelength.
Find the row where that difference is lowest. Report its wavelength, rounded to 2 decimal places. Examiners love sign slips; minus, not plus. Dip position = 4102.19 A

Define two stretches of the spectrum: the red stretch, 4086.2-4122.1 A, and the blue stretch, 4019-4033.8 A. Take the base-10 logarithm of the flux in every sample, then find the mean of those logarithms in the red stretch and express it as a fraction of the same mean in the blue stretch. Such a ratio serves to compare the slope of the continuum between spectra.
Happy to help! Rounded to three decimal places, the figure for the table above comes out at 1.010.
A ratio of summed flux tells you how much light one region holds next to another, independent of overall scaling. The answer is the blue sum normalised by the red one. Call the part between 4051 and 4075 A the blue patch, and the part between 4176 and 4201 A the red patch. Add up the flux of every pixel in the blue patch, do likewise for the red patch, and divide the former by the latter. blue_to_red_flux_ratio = 0.961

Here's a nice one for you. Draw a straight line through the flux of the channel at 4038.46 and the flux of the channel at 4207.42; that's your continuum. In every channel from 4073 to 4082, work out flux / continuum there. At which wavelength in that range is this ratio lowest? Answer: 4077.71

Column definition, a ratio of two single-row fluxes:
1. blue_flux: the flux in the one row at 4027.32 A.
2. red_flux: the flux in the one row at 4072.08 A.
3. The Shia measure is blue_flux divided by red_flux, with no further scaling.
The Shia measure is 1.30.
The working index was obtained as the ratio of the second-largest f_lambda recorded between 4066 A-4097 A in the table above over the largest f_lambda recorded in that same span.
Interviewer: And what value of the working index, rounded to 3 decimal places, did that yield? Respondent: 0.977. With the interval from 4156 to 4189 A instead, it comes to 0.945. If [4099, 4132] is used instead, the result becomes 0.890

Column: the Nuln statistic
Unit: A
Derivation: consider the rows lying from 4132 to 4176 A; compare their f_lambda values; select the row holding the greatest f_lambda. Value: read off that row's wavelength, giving 4163.09 A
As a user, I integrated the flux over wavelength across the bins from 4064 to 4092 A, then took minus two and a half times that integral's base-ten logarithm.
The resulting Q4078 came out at -9.50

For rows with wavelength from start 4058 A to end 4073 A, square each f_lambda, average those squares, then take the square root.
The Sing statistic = 206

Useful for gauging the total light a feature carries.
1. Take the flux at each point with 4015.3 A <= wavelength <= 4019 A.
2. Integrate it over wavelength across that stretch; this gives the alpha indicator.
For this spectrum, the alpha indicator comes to 761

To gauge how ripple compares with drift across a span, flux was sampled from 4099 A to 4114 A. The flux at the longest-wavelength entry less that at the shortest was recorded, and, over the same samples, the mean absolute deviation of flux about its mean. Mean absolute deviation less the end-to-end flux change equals -34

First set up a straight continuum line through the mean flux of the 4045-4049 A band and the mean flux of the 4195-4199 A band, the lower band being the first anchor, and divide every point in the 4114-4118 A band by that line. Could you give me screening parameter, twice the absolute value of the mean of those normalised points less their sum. 2.9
